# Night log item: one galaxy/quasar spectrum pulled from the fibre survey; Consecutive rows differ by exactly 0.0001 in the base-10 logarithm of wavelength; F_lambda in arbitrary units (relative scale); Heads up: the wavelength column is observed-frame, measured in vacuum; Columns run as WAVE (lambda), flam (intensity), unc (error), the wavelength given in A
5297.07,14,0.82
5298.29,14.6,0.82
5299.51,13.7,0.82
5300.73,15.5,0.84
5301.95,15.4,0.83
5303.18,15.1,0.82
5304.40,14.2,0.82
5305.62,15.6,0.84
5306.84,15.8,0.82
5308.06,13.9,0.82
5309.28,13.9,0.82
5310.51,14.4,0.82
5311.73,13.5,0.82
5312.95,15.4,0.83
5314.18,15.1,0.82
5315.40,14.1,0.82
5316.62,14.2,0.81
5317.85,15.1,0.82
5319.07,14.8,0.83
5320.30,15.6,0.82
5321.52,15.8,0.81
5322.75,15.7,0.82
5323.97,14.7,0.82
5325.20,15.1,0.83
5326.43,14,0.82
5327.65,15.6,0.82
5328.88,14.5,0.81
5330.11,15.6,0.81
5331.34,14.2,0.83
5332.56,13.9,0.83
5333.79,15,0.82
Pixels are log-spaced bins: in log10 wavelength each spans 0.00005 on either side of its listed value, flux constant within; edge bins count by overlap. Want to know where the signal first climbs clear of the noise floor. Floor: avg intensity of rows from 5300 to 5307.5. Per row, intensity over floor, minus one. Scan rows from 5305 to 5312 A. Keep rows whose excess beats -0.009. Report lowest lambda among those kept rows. 5305.62 A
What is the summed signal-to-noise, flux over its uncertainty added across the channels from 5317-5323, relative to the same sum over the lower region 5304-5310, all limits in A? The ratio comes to 1.05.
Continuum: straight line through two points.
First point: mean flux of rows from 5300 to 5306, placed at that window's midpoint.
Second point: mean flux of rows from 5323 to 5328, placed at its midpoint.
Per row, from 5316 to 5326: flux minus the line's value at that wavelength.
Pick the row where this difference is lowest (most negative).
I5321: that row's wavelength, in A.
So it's 5316.62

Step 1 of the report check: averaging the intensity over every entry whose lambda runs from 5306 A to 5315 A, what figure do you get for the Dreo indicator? 14.6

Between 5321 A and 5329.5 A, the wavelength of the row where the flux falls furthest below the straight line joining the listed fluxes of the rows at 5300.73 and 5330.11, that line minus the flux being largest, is 5326.43 A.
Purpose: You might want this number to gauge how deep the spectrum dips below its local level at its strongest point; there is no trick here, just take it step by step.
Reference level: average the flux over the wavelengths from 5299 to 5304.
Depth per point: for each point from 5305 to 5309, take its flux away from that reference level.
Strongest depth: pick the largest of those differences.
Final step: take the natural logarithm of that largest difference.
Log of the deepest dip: 0.0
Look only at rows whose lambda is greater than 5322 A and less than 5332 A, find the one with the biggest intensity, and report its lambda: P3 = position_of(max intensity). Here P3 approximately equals 5322.75 A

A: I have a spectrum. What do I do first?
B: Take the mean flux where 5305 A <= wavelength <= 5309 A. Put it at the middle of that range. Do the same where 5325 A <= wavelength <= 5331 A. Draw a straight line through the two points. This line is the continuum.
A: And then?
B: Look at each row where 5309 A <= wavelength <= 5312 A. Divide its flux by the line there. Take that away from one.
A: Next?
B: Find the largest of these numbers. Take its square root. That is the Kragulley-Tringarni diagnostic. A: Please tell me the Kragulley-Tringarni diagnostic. 0.32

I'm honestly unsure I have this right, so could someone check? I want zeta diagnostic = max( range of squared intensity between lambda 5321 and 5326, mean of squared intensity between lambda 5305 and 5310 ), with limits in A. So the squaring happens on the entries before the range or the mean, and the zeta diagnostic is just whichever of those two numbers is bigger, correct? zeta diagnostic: 220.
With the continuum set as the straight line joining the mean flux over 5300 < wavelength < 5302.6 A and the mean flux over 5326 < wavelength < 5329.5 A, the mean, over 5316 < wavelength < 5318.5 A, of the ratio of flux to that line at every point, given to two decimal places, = 0.98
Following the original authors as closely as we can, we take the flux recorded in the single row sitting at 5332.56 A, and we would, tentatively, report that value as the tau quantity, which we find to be 13.9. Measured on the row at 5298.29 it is 14.6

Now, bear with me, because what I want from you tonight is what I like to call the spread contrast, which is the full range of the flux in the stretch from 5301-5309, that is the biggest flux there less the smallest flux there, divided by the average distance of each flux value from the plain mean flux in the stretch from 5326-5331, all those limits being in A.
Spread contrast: 2.8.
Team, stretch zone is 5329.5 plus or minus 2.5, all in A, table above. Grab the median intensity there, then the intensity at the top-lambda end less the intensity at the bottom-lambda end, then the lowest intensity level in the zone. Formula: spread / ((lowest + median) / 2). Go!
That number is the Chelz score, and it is -0.10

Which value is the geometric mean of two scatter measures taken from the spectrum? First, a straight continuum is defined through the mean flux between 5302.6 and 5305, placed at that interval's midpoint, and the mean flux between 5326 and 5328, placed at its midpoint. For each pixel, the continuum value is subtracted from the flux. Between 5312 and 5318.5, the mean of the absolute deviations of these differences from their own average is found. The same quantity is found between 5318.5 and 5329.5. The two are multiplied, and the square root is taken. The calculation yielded 0.52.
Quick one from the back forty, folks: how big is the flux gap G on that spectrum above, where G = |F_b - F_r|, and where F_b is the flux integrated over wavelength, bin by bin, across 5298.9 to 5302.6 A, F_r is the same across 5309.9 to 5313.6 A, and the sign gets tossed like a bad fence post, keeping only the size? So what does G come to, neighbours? 1.5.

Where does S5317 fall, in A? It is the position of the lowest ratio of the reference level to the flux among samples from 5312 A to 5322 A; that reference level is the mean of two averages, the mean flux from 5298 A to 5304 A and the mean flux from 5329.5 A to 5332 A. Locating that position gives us 5321.52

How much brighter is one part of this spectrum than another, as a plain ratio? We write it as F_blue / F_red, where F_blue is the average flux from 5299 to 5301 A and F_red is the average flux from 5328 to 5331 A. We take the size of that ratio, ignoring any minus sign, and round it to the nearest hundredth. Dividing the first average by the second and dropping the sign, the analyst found 0.97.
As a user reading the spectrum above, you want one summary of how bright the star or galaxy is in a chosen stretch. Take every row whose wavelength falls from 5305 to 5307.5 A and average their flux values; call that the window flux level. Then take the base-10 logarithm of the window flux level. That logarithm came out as 1.20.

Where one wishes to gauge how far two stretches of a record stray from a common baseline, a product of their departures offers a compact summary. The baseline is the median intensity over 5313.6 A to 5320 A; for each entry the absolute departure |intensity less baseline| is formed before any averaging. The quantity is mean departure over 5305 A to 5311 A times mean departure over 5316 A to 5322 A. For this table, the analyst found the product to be 0.43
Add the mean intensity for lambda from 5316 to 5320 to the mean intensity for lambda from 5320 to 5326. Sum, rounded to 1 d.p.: 30.1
